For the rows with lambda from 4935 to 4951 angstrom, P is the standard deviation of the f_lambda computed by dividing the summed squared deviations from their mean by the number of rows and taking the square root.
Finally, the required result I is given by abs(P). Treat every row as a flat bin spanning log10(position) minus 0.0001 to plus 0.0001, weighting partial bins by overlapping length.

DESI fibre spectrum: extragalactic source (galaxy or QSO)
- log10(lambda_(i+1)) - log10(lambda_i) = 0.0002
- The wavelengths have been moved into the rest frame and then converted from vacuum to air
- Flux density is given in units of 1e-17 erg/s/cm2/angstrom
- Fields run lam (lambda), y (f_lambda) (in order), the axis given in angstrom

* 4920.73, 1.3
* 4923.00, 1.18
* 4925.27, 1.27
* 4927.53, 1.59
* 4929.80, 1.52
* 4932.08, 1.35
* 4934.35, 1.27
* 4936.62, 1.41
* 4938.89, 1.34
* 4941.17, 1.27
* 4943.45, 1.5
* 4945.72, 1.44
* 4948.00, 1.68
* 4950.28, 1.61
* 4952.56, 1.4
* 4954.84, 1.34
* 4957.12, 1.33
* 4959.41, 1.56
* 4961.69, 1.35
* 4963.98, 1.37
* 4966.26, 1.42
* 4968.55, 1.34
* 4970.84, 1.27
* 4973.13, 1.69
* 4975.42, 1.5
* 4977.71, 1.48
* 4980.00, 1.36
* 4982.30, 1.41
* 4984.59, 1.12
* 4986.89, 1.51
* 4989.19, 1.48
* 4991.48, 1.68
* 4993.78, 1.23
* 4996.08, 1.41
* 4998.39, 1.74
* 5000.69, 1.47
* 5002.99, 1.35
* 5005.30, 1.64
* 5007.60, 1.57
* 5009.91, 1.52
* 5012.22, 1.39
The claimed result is 0.134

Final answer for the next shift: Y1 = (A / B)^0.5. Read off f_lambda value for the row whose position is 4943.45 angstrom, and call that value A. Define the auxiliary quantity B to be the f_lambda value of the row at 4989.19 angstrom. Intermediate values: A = 1.5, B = 1.48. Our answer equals 1.01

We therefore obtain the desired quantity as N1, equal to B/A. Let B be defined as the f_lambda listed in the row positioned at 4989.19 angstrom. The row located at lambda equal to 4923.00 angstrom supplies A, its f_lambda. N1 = 1.25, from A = 1.18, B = 1.48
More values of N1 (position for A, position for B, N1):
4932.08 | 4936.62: 1.04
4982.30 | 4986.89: 1.07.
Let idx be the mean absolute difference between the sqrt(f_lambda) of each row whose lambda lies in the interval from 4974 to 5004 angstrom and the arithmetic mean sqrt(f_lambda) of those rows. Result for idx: 0.0496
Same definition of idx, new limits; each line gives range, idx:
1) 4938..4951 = 0.0509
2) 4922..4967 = 0.0436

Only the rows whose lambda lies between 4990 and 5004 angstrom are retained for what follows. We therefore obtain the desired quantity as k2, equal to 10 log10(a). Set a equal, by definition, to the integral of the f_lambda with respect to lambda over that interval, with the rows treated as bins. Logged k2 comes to 13.2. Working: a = 20.7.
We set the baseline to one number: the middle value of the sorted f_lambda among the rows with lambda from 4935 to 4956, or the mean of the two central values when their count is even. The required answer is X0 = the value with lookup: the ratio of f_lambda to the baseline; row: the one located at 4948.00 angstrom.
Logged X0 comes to 1.19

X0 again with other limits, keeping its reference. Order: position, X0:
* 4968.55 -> 0.95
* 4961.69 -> 0.96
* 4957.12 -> 0.94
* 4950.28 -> 1.14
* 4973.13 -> 1.20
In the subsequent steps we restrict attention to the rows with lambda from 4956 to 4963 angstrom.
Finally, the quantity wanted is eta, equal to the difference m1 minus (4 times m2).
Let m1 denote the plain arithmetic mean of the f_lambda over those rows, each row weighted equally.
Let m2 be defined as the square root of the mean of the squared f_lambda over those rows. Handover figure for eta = -4.26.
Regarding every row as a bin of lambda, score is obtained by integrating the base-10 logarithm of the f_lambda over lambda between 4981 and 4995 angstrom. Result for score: 2.01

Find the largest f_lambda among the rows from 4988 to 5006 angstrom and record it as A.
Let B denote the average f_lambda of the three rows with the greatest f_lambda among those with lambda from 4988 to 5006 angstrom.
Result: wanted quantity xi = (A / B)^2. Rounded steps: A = 1.74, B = 1.69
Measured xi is 1.06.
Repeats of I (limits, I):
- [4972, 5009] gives 0.162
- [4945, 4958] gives 0.133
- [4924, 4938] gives 0.120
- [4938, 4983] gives 0.121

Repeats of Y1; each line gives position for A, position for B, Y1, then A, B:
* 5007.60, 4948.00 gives 0.97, 1.57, 1.68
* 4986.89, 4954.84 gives 1.06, 1.51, 1.34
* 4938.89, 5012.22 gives 0.98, 1.34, 1.39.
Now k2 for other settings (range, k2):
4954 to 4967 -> 12.6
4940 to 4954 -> 13.2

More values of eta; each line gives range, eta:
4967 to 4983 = -4.33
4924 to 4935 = -4.22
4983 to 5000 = -4.42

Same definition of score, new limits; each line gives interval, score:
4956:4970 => 2.00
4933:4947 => 1.92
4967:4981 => 2.19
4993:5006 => 2.15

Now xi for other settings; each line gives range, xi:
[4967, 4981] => 1.18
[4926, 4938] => 1.11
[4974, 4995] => 1.15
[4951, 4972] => 1.14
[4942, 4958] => 1.11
